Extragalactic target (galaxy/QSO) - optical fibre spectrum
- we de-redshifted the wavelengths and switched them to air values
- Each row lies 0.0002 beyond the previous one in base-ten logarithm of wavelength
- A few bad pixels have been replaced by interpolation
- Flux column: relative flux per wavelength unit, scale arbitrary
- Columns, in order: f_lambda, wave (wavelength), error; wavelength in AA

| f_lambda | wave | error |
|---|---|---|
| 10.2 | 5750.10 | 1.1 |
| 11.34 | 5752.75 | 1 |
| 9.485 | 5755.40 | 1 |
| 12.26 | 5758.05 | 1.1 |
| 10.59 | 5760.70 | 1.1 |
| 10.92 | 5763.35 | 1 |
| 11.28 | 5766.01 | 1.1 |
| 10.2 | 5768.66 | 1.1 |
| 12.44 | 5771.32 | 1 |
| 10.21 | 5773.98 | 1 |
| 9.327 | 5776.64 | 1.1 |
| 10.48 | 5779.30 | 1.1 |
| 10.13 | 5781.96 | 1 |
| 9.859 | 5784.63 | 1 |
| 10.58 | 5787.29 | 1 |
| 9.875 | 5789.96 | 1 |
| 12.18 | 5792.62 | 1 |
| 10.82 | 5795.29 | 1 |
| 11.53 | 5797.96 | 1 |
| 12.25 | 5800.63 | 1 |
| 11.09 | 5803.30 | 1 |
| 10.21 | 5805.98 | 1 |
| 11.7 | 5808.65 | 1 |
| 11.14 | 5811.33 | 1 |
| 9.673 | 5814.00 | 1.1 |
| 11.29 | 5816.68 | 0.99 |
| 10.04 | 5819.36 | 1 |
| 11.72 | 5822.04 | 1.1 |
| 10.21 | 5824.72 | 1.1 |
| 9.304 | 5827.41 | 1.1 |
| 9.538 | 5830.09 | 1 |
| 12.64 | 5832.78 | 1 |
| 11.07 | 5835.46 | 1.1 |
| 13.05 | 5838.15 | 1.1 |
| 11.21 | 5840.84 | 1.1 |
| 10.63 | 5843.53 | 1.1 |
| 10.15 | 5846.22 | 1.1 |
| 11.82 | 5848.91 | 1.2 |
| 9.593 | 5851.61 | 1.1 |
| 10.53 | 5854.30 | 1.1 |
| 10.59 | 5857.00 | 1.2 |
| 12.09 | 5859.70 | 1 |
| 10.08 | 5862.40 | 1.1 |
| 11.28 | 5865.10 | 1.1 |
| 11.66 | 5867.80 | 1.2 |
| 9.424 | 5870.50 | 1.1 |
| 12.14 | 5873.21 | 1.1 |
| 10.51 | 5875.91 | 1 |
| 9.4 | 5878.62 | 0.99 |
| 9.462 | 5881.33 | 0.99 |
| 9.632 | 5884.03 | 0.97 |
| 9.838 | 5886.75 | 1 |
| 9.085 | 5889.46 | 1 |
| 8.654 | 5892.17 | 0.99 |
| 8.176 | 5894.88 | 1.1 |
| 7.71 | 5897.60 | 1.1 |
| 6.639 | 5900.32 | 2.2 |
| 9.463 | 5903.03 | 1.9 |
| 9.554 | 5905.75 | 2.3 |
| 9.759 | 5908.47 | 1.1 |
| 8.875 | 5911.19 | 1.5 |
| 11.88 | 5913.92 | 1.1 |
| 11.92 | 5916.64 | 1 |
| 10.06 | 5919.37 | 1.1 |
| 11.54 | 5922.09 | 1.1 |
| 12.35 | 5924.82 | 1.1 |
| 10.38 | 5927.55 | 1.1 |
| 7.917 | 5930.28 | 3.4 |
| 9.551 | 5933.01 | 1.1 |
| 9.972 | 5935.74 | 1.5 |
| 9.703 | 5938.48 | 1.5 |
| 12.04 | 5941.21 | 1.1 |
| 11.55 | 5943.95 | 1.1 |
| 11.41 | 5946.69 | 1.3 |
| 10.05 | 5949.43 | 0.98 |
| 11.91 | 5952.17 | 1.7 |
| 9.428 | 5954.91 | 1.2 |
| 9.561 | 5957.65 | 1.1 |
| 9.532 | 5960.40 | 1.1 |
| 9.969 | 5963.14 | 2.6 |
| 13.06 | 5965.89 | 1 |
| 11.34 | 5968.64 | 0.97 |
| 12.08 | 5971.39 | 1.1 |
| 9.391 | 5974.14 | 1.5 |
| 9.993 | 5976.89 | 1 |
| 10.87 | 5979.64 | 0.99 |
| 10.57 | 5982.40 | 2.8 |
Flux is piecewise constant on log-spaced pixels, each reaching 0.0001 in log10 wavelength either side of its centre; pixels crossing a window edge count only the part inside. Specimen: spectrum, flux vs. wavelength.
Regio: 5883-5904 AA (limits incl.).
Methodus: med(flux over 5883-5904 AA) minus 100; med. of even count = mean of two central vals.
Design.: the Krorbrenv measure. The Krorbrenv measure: -91.1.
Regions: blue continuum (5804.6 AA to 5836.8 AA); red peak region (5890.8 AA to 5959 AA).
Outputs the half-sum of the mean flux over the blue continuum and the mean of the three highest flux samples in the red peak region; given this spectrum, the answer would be 11.4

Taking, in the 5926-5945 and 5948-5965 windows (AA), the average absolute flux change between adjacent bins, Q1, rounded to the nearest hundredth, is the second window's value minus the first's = -0.28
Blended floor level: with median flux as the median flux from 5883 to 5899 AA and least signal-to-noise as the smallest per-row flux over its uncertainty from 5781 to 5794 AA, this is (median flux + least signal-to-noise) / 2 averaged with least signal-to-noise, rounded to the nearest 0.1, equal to 9.6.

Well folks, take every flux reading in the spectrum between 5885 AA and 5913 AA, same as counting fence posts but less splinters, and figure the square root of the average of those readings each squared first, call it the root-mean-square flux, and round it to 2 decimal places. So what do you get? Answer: 8.83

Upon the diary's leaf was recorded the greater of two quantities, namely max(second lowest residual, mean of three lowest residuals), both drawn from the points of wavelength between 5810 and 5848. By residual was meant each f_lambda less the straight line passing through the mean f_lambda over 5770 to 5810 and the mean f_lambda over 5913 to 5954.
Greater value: -1.3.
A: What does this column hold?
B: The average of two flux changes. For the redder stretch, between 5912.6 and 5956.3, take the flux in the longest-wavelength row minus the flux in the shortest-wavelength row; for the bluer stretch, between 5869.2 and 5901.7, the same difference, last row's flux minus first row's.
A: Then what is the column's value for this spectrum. -2.6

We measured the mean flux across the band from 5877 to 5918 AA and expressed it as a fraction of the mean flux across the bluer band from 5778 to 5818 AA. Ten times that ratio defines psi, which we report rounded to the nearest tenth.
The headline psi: 8.6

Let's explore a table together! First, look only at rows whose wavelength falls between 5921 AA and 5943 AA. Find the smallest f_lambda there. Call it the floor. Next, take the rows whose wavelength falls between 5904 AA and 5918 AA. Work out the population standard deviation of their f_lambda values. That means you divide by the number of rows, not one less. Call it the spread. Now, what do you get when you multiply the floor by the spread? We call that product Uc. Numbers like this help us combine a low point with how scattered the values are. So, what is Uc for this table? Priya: 10.0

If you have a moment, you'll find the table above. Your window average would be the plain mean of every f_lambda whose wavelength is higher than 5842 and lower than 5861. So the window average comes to 10.77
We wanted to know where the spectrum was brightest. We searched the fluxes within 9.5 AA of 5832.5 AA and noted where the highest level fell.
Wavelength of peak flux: 5838.15 AA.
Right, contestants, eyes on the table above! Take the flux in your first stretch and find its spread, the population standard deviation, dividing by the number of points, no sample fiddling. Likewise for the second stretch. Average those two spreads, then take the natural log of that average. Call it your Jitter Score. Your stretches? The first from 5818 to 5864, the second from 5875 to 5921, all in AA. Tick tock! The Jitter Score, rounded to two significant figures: 0.16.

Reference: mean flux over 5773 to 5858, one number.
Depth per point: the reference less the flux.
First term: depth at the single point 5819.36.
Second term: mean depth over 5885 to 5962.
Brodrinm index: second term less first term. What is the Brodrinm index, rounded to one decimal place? 0.1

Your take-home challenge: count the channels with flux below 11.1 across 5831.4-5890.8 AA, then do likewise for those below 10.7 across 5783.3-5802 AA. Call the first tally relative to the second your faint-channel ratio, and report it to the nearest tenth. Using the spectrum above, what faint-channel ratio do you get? 4.7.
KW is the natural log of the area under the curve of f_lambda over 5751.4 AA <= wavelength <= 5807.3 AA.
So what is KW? 6.40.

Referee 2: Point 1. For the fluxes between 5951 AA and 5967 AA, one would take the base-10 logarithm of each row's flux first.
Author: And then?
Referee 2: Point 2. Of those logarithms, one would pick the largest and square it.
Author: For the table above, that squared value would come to 1.25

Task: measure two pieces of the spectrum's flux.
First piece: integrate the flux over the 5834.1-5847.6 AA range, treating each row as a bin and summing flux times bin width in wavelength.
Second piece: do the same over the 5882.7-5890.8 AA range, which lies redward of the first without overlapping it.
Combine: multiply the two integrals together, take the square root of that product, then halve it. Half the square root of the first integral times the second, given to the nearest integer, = 54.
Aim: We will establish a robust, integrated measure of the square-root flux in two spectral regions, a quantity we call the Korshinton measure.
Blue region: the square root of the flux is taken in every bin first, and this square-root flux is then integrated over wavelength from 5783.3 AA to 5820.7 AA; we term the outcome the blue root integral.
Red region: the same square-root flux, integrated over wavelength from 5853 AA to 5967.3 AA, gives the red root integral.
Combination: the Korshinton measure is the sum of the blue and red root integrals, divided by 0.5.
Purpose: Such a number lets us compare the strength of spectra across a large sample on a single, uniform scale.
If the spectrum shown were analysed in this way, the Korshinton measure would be 975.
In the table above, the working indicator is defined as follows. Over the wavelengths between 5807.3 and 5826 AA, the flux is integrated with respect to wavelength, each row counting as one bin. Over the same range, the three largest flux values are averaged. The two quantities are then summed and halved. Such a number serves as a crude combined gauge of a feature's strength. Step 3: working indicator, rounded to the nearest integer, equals 107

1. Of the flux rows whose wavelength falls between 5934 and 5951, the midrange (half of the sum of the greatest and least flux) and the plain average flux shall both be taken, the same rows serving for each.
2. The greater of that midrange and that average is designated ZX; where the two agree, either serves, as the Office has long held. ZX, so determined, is 10.9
